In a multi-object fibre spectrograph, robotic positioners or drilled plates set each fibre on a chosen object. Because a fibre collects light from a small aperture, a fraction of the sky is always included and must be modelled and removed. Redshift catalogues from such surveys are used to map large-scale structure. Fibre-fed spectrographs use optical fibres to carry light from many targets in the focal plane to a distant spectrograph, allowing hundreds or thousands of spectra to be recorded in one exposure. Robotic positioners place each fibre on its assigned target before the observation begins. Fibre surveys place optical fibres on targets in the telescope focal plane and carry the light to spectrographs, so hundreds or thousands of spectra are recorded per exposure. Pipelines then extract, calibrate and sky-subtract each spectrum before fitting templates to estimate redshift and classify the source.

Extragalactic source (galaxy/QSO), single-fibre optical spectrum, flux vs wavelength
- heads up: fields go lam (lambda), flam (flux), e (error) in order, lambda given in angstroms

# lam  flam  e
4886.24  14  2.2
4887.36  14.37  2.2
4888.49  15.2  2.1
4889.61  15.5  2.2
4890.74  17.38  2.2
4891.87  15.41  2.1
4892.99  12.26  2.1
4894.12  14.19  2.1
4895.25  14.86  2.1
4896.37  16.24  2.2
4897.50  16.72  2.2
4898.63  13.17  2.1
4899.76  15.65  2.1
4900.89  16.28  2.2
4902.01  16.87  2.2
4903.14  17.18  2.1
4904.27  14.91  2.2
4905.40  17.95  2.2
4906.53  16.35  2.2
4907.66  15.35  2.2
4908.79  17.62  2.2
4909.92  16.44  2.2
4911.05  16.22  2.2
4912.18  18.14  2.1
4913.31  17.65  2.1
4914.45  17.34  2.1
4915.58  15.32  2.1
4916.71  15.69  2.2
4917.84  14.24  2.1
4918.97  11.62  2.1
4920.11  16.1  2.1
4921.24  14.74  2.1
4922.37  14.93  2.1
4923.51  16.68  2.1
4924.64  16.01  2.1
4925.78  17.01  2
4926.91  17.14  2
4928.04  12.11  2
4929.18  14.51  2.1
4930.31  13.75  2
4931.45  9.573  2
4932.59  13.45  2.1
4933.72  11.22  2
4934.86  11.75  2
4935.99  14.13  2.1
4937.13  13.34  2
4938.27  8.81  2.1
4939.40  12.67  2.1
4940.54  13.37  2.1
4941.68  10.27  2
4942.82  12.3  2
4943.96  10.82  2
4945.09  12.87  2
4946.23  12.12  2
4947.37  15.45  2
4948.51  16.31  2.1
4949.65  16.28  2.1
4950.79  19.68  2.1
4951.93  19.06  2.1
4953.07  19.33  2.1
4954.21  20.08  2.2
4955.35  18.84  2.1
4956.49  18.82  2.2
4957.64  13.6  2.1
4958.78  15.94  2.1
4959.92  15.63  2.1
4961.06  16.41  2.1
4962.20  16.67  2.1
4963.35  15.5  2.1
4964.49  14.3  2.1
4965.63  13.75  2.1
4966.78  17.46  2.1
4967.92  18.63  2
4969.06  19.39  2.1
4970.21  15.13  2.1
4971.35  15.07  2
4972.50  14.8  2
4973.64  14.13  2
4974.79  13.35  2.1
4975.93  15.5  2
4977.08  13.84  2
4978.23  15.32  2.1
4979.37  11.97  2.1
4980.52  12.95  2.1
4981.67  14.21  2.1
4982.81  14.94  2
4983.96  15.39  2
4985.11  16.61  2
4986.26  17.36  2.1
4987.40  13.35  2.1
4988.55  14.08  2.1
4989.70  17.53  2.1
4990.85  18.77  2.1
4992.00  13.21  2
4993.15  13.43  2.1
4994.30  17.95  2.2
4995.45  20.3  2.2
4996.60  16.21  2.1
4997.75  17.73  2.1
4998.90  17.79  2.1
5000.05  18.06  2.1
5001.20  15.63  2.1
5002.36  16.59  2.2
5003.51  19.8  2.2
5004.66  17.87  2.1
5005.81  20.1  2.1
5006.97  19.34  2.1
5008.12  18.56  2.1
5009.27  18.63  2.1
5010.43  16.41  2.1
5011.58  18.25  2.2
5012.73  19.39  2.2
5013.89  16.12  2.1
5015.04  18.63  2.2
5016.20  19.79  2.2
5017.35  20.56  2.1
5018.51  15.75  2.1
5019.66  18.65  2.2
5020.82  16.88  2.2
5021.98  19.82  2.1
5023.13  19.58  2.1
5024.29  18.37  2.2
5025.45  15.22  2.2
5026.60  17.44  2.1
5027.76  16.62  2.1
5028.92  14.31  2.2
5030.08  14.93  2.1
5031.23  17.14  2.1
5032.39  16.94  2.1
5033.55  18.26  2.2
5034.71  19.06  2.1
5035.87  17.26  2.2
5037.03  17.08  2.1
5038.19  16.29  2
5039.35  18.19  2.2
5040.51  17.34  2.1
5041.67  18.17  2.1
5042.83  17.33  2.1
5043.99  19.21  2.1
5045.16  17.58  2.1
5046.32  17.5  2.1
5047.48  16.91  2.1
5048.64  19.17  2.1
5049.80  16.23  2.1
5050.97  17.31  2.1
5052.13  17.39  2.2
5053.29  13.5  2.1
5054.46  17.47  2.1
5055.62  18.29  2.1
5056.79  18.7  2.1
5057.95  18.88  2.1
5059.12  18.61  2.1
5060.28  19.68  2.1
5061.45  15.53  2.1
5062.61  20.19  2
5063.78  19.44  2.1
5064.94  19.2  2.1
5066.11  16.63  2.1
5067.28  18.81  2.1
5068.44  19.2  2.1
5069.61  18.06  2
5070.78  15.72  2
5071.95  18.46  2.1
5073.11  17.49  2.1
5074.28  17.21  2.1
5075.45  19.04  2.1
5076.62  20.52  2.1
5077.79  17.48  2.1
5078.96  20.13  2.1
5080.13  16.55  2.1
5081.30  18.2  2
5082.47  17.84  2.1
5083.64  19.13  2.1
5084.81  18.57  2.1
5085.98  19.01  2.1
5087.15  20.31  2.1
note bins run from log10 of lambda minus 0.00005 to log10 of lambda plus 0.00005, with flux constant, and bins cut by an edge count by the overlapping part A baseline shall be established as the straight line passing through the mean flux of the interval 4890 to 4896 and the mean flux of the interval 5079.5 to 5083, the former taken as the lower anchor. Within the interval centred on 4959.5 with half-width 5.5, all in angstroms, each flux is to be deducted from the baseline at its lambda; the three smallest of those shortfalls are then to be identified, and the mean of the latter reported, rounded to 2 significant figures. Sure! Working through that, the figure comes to -3.5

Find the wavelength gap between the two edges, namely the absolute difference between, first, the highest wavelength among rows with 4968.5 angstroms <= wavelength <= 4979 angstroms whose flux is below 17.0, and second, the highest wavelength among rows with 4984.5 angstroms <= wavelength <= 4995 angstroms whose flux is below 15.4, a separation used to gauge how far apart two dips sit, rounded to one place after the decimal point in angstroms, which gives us 14.9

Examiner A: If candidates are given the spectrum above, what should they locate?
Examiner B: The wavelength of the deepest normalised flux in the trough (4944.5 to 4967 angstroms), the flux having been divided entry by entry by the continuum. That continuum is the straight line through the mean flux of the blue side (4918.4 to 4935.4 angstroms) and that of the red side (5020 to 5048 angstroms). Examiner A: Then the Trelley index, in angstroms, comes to 4946.23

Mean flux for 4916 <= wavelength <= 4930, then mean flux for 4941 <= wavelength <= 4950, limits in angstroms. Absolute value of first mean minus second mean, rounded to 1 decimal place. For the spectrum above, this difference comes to 1.8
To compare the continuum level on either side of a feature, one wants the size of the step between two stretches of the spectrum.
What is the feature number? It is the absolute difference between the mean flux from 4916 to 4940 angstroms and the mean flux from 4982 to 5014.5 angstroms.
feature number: 3.3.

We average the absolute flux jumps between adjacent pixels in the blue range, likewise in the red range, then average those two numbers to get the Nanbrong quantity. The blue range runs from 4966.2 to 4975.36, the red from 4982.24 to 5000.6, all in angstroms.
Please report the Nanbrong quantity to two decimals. 1.58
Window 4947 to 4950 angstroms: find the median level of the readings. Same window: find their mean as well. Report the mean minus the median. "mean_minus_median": -0.3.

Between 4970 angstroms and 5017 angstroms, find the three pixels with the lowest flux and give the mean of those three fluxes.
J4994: 12.7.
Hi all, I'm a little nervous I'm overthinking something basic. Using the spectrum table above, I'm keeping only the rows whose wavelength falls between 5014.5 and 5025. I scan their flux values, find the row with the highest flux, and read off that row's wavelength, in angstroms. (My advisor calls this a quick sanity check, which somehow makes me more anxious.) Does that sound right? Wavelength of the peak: 5017.35 angstroms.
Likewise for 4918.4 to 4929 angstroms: 4926.91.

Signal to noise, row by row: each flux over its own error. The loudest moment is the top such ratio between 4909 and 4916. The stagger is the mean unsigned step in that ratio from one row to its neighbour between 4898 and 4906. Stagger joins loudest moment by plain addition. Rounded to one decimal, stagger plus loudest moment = 9.4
